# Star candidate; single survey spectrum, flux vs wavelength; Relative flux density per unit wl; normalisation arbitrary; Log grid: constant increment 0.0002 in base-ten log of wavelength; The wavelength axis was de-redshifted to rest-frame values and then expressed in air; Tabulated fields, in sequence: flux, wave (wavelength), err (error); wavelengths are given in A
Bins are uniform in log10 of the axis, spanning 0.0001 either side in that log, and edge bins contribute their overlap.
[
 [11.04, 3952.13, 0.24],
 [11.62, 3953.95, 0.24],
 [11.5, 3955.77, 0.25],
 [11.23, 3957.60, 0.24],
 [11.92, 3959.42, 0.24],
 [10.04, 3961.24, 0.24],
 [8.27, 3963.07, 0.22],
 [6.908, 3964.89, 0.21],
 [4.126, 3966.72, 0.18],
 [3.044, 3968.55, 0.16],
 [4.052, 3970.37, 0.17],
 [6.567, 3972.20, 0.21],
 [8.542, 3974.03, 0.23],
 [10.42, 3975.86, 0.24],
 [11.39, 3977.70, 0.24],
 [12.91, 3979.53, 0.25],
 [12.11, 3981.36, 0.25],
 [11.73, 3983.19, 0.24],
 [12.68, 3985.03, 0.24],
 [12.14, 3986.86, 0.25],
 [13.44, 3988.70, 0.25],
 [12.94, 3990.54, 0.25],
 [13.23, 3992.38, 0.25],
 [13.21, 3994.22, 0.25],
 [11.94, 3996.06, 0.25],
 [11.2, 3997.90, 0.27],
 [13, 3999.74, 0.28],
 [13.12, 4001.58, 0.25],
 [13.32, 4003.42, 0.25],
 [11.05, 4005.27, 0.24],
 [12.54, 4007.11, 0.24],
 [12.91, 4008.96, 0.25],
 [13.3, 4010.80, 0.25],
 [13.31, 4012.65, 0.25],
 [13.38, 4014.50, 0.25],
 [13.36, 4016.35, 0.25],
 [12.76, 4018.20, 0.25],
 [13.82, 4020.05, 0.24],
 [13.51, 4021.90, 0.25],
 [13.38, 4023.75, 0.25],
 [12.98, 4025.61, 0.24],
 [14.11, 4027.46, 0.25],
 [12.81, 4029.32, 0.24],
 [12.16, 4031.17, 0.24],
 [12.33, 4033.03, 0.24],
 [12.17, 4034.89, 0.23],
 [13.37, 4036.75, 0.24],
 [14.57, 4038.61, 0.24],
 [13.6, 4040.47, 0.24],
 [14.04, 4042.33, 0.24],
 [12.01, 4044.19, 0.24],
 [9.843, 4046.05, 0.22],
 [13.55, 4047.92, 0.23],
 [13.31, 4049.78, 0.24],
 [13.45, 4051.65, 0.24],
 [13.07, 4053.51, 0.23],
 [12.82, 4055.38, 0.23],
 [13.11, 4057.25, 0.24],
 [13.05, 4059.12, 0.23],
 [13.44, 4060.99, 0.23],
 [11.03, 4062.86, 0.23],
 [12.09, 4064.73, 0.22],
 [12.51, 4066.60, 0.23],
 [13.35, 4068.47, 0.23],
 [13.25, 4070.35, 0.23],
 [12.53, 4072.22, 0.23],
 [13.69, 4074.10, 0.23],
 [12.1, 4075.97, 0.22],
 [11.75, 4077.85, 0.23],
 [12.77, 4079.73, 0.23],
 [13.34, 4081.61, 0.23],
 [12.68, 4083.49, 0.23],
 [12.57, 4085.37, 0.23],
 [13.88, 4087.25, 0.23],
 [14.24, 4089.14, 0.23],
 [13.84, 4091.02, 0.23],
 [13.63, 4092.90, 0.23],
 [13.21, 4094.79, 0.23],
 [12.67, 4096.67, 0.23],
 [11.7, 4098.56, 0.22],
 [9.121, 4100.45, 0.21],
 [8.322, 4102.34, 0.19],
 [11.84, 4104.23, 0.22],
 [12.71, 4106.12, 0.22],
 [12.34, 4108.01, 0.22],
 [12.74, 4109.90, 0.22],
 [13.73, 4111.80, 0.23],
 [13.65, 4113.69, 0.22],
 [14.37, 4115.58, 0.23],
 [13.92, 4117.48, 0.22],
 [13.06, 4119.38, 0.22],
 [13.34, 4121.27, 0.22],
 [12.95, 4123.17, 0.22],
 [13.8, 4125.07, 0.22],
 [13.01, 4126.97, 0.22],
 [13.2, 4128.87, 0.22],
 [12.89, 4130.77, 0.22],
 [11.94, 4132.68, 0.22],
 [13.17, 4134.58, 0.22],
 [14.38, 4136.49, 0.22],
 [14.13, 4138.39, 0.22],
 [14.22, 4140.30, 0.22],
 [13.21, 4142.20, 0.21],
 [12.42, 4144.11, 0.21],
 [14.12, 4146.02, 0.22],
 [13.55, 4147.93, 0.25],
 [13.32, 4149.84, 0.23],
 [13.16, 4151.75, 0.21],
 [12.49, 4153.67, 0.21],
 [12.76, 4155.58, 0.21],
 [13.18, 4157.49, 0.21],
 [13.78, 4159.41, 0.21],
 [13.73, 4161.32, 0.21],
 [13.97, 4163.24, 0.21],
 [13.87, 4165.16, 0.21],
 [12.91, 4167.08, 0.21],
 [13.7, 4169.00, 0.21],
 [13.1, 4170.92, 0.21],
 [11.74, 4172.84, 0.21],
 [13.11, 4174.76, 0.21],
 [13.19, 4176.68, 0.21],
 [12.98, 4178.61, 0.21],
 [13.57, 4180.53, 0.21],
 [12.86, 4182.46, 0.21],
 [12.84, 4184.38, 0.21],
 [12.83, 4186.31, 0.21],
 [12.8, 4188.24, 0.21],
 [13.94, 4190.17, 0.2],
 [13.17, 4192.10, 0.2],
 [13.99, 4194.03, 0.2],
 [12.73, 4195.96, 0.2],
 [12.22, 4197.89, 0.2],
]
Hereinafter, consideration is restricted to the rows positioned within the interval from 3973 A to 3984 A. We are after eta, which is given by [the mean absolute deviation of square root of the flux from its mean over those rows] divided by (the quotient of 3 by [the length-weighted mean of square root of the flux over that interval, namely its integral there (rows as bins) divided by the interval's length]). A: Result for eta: 0.194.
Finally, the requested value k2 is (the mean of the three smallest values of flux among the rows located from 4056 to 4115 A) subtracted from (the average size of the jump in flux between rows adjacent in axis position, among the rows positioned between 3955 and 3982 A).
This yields -8.0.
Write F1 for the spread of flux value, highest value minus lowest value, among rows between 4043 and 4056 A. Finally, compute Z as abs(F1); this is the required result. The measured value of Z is 3.7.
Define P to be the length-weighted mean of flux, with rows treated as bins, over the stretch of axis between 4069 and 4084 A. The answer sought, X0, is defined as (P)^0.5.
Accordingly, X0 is 3.57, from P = 12.8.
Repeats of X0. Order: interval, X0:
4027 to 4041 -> 3.62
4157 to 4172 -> 3.68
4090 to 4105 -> 3.44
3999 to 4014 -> 3.58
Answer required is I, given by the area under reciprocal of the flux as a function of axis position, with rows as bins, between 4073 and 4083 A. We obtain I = 0.79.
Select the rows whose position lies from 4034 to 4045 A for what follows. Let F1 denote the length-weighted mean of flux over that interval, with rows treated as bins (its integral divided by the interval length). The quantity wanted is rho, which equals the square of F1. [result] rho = 177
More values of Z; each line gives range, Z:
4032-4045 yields 2.6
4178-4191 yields 1.1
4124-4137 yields 2.4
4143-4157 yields 1.7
